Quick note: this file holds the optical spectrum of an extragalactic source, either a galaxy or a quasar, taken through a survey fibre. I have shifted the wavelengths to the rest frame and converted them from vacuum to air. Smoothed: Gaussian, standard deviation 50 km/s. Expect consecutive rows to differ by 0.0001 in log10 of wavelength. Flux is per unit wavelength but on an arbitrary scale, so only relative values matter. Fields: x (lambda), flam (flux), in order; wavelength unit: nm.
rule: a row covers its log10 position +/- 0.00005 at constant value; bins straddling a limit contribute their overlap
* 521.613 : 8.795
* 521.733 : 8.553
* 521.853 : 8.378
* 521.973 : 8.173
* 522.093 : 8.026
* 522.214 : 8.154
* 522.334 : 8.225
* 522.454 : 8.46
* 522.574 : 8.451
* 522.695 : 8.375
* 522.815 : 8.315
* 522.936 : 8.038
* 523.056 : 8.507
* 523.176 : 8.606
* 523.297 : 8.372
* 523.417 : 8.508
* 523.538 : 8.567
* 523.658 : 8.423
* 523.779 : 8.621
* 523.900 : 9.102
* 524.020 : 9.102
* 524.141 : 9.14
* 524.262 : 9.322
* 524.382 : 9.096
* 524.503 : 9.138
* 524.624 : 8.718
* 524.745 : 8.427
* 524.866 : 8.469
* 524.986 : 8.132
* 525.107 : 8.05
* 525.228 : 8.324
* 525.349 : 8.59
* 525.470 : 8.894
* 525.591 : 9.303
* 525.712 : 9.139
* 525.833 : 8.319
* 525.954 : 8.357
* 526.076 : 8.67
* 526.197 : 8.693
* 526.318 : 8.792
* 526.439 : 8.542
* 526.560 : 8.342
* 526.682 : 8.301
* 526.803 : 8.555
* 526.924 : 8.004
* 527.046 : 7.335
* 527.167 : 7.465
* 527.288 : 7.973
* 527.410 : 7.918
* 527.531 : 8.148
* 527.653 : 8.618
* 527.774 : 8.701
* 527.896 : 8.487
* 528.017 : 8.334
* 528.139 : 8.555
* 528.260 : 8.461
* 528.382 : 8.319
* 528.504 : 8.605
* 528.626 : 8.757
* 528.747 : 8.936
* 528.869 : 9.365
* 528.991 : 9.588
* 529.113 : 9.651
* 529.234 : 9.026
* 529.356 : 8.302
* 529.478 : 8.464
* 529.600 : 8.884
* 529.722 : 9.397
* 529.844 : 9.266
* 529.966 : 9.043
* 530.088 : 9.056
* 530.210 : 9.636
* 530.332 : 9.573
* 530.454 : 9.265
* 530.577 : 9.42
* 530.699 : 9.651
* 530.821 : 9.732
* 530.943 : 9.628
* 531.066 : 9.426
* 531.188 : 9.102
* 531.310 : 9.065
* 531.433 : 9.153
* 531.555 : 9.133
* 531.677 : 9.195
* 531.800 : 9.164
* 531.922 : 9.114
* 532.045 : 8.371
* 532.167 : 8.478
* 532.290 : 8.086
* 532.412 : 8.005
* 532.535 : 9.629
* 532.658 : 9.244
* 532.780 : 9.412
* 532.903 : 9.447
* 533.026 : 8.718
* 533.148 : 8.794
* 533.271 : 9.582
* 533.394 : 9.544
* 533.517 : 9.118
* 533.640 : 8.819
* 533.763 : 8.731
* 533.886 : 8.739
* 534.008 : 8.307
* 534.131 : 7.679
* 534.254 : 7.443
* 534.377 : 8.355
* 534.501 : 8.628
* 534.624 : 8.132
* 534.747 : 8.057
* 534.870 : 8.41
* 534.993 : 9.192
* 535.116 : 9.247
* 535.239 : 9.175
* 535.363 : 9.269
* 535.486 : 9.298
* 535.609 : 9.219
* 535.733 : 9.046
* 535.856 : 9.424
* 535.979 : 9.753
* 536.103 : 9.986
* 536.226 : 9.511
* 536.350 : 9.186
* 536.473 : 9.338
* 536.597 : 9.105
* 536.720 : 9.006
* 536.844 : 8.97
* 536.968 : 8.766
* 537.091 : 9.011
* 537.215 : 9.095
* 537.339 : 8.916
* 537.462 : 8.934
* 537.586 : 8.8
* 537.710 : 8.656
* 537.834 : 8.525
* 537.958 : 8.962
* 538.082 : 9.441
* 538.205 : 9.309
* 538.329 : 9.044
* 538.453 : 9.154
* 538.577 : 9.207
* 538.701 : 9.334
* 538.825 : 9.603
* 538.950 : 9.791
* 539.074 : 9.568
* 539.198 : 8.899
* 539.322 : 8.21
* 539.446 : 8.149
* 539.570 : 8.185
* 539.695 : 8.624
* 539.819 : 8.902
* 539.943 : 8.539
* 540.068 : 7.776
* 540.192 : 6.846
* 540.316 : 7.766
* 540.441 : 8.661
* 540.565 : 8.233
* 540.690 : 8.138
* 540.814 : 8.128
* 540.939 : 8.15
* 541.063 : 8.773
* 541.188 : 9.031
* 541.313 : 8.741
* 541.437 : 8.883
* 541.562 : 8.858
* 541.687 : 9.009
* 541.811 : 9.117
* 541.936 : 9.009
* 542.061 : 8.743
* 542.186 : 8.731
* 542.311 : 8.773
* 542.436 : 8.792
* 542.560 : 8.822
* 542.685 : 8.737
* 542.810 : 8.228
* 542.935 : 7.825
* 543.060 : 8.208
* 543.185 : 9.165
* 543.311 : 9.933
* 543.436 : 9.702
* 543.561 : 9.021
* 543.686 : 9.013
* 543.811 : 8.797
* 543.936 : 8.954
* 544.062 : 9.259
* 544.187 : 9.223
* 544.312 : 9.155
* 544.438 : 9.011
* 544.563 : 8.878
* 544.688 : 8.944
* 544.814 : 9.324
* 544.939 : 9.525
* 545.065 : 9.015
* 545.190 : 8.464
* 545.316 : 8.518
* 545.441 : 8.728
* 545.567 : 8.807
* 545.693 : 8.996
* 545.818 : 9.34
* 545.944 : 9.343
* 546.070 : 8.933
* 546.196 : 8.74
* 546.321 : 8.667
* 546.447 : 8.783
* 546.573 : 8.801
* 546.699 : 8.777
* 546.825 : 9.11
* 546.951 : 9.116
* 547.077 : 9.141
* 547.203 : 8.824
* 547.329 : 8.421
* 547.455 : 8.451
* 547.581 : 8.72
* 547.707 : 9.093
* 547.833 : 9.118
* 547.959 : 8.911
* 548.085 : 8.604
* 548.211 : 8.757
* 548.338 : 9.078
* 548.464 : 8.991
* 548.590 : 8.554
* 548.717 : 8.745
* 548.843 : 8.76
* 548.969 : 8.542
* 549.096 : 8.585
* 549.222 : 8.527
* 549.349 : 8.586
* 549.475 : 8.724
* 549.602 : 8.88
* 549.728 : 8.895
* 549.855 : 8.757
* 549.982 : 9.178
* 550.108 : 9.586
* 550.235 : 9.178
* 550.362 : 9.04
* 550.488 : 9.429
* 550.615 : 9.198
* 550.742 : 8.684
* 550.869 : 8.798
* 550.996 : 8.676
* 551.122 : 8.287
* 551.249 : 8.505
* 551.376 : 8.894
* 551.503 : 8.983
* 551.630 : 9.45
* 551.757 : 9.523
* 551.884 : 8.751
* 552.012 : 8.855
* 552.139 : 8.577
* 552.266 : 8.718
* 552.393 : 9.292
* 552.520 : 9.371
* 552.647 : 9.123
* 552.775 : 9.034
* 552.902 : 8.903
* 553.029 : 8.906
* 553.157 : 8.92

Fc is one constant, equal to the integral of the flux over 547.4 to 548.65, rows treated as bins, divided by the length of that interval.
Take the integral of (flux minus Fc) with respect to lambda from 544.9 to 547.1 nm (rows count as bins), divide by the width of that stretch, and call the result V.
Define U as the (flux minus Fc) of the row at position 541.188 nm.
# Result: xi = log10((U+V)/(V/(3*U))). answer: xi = 0.3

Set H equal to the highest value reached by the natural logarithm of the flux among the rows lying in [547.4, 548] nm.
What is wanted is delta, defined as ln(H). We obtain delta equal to 0.793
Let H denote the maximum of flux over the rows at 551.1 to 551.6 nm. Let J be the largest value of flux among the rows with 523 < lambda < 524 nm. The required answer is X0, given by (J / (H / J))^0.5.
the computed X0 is 3.04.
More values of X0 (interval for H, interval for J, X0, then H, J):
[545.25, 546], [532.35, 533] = 3.15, 9.343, 9.629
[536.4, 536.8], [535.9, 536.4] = 3.27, 9.338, 9.986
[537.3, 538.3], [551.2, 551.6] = 2.92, 9.441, 8.983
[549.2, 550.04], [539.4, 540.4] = 2.94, 9.178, 8.902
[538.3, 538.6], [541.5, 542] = 3.00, 9.207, 9.117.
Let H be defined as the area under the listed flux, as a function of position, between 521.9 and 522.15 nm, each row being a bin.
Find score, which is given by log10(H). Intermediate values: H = 2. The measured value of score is 0.31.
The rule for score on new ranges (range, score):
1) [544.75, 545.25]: 0.66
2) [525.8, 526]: 0.22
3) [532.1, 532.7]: 0.72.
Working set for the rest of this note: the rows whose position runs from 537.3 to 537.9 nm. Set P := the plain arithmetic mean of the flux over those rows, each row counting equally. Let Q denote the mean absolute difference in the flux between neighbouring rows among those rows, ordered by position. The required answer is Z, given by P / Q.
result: 82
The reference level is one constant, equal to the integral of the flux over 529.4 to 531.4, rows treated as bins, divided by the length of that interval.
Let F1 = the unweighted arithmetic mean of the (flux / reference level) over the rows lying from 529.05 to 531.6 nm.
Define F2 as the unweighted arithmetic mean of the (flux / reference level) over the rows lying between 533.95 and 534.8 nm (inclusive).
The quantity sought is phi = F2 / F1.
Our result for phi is 0.88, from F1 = 0.995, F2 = 0.87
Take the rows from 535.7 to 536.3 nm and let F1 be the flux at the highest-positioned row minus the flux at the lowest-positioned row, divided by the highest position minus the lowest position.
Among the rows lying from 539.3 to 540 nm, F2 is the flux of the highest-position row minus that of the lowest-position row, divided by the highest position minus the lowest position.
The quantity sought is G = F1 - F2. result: 0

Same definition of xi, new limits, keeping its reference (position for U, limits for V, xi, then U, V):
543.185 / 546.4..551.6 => 1.4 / 0.33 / 0.01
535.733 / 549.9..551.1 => 0.1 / 0.21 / 0.22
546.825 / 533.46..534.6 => -0.5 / 0.27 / -0.42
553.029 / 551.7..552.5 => -0.5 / 0.07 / 0.14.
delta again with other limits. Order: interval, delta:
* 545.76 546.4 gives 0.804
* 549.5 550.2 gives 0.815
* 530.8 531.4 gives 0.822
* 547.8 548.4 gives 0.793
